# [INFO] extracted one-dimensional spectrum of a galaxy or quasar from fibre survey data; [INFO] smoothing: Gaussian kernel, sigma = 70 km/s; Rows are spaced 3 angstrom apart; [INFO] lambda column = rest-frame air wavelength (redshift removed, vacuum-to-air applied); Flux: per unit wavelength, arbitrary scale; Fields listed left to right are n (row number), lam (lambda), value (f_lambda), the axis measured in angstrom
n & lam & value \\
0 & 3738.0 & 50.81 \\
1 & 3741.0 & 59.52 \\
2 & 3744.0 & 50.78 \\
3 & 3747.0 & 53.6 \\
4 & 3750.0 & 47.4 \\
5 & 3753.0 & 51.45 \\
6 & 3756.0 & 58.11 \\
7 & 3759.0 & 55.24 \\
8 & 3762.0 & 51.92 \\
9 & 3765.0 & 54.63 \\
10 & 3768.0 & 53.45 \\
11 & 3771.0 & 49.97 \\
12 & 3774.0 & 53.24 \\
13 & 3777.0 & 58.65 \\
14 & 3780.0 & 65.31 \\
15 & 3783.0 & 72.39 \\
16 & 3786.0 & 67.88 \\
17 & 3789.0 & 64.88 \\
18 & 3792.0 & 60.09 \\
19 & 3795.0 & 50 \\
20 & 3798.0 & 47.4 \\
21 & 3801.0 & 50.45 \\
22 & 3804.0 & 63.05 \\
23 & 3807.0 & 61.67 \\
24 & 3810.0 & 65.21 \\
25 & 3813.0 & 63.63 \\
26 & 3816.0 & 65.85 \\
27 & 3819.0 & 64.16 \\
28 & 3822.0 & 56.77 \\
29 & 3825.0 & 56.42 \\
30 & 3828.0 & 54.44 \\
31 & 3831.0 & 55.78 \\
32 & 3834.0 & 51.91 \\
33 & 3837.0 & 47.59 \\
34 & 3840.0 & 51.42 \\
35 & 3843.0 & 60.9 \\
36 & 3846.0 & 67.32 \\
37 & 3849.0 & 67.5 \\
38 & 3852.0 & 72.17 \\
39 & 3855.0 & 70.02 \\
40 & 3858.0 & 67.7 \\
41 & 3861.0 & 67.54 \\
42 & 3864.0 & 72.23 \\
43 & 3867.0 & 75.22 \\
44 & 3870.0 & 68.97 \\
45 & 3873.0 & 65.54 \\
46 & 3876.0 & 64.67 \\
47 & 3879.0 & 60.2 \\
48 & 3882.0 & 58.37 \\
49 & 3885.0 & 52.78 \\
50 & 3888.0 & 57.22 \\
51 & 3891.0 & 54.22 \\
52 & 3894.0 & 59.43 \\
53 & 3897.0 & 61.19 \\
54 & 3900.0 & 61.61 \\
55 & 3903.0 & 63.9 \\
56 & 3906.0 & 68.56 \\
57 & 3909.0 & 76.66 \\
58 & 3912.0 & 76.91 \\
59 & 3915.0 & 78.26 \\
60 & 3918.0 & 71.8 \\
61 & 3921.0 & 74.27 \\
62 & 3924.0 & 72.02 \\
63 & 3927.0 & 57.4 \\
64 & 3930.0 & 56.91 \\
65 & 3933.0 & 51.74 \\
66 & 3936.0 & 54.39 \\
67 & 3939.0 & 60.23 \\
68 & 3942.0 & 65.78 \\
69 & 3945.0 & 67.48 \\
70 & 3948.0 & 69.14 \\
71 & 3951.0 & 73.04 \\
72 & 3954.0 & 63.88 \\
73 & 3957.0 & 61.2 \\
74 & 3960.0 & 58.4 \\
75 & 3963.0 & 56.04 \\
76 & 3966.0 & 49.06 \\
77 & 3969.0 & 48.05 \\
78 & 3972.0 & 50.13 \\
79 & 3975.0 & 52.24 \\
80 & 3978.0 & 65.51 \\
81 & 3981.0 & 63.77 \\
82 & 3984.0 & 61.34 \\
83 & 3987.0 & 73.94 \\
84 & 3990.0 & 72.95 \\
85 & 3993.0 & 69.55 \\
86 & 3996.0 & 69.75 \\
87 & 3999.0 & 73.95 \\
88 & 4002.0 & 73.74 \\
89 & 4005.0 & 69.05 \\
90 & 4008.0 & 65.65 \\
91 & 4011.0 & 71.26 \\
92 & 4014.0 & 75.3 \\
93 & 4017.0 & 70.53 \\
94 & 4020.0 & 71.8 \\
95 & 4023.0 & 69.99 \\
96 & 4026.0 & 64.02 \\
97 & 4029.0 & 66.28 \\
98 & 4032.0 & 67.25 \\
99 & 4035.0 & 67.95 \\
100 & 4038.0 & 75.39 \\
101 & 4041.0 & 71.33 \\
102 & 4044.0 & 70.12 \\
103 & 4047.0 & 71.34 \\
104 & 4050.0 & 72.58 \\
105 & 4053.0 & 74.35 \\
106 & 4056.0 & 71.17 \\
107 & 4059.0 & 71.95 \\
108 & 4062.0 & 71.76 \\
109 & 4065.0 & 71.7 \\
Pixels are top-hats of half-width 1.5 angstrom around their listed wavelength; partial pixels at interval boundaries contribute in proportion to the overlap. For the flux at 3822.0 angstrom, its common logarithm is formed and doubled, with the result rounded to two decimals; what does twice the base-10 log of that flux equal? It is 3.51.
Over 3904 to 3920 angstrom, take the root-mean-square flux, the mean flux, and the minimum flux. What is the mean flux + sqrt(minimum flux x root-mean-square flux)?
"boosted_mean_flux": 146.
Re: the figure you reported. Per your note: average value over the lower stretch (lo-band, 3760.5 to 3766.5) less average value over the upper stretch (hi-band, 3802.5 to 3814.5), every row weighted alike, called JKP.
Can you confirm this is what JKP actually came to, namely -10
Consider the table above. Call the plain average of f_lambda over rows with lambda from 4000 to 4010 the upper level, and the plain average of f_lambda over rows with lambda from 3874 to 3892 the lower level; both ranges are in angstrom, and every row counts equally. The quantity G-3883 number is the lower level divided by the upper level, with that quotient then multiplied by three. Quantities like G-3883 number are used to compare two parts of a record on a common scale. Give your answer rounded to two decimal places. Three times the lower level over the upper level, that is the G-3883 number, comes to 2.50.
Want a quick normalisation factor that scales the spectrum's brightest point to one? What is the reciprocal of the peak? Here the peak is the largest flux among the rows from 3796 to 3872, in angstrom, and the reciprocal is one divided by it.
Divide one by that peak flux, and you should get 0.0133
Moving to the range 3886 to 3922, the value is 0.0128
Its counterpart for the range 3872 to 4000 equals 0.0128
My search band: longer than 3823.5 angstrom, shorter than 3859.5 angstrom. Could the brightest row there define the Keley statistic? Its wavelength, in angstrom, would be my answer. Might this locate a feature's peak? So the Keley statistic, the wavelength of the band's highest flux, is 3852.0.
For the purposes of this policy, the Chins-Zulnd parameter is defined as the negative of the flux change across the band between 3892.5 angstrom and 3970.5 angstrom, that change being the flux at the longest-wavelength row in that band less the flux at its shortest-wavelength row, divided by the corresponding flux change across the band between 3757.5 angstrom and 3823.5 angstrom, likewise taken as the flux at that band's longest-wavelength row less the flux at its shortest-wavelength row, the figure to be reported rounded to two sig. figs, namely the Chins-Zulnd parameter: 7.4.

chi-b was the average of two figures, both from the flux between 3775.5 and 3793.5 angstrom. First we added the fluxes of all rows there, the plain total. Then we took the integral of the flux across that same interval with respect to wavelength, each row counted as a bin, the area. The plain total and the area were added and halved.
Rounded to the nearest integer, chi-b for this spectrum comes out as 778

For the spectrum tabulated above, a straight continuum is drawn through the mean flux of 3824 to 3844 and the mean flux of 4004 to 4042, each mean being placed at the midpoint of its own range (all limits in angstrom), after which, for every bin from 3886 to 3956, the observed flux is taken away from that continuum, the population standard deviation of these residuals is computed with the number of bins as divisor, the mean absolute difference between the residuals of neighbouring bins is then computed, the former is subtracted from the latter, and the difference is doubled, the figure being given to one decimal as -7.7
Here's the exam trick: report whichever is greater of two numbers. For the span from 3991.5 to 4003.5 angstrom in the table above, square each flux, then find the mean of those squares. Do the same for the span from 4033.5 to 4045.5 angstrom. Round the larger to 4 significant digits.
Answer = 5152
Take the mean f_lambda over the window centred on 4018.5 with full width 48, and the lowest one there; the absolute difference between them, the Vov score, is 6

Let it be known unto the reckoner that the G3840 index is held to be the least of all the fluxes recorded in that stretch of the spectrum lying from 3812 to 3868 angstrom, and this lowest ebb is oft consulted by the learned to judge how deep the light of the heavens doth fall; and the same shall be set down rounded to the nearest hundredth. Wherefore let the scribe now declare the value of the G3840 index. 47.59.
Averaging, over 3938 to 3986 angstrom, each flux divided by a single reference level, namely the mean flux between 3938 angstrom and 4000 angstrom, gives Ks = 0.96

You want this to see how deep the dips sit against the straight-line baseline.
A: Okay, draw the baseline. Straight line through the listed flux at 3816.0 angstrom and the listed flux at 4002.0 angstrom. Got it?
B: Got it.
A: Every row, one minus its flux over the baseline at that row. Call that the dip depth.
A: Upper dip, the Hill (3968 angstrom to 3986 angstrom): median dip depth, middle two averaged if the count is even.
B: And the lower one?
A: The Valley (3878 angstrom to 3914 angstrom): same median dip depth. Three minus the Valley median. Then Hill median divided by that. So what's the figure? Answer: 0.08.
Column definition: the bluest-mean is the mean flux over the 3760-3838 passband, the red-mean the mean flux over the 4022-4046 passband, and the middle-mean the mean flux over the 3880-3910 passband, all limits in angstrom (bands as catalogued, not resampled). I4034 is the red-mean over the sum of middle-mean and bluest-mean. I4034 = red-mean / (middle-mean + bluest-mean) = 0.58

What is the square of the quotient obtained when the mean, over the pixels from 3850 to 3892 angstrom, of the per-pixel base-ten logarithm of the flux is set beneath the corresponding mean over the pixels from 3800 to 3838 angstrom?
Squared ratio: 0.95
